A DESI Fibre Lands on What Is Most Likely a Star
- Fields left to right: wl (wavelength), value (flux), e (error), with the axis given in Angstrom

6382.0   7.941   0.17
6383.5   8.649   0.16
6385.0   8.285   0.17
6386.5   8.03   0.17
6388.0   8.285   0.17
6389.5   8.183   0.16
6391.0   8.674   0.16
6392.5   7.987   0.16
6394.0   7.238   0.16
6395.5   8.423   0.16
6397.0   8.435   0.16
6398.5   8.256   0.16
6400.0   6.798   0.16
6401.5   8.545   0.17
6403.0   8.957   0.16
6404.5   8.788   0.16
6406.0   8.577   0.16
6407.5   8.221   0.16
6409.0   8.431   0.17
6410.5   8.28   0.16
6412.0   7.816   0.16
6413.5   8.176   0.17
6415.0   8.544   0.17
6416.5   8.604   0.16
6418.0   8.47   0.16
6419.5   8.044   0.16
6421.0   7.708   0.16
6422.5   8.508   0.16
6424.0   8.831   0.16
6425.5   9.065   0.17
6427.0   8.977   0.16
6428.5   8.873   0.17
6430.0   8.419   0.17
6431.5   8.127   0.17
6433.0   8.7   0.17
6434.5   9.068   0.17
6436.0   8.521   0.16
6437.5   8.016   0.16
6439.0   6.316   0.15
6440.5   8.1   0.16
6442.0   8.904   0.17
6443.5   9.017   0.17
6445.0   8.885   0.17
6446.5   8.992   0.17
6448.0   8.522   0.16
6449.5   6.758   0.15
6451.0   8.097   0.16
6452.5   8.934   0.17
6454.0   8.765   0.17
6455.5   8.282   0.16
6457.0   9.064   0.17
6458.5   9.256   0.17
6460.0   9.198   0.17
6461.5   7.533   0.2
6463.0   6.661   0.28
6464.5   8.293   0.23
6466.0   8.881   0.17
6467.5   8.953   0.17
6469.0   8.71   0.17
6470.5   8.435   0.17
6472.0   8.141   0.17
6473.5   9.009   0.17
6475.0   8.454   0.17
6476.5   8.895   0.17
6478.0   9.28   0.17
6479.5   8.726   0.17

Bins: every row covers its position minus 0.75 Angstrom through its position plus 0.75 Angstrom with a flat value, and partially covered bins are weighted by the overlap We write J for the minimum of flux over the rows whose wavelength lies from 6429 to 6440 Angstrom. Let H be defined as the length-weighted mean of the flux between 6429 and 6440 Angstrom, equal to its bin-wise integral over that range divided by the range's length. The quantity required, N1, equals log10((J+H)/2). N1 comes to 0.860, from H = 8.18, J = 6.316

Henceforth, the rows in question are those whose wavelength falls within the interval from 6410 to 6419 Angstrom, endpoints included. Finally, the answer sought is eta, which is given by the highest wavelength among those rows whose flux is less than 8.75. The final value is 6418.0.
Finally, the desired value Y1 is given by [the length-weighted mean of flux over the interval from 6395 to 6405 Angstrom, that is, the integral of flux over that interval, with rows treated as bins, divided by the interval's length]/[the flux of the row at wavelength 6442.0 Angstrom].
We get 0.93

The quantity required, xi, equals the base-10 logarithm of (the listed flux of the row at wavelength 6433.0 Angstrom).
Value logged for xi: 0.94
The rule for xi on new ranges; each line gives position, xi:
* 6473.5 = 0.95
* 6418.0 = 0.93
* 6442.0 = 0.95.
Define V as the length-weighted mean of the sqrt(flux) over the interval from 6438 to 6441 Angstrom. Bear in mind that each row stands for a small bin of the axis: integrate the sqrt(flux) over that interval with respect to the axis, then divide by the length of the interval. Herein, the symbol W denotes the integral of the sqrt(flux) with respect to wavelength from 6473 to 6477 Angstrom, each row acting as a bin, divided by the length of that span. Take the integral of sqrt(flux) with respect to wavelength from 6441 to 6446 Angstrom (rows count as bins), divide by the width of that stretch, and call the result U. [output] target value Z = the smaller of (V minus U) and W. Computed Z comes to -0.30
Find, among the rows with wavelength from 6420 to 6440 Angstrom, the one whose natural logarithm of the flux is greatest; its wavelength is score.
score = 6434.5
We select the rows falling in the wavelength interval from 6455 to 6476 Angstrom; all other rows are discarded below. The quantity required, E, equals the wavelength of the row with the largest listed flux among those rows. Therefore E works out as 6458.5 Angstrom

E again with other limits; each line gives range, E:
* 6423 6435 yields 6434.5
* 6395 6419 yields 6403.0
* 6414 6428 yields 6425.5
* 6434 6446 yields 6434.5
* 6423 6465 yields 6458.5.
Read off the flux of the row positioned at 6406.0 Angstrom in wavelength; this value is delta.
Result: 8.577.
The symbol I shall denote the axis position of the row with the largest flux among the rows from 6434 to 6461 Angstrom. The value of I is 6458.5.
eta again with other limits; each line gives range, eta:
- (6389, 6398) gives 6397.0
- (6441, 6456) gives 6455.5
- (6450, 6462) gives 6461.5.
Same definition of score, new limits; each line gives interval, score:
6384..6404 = 6403.0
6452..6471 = 6458.5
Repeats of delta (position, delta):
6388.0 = 8.285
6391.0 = 8.674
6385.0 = 8.285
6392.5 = 7.987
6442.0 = 8.904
